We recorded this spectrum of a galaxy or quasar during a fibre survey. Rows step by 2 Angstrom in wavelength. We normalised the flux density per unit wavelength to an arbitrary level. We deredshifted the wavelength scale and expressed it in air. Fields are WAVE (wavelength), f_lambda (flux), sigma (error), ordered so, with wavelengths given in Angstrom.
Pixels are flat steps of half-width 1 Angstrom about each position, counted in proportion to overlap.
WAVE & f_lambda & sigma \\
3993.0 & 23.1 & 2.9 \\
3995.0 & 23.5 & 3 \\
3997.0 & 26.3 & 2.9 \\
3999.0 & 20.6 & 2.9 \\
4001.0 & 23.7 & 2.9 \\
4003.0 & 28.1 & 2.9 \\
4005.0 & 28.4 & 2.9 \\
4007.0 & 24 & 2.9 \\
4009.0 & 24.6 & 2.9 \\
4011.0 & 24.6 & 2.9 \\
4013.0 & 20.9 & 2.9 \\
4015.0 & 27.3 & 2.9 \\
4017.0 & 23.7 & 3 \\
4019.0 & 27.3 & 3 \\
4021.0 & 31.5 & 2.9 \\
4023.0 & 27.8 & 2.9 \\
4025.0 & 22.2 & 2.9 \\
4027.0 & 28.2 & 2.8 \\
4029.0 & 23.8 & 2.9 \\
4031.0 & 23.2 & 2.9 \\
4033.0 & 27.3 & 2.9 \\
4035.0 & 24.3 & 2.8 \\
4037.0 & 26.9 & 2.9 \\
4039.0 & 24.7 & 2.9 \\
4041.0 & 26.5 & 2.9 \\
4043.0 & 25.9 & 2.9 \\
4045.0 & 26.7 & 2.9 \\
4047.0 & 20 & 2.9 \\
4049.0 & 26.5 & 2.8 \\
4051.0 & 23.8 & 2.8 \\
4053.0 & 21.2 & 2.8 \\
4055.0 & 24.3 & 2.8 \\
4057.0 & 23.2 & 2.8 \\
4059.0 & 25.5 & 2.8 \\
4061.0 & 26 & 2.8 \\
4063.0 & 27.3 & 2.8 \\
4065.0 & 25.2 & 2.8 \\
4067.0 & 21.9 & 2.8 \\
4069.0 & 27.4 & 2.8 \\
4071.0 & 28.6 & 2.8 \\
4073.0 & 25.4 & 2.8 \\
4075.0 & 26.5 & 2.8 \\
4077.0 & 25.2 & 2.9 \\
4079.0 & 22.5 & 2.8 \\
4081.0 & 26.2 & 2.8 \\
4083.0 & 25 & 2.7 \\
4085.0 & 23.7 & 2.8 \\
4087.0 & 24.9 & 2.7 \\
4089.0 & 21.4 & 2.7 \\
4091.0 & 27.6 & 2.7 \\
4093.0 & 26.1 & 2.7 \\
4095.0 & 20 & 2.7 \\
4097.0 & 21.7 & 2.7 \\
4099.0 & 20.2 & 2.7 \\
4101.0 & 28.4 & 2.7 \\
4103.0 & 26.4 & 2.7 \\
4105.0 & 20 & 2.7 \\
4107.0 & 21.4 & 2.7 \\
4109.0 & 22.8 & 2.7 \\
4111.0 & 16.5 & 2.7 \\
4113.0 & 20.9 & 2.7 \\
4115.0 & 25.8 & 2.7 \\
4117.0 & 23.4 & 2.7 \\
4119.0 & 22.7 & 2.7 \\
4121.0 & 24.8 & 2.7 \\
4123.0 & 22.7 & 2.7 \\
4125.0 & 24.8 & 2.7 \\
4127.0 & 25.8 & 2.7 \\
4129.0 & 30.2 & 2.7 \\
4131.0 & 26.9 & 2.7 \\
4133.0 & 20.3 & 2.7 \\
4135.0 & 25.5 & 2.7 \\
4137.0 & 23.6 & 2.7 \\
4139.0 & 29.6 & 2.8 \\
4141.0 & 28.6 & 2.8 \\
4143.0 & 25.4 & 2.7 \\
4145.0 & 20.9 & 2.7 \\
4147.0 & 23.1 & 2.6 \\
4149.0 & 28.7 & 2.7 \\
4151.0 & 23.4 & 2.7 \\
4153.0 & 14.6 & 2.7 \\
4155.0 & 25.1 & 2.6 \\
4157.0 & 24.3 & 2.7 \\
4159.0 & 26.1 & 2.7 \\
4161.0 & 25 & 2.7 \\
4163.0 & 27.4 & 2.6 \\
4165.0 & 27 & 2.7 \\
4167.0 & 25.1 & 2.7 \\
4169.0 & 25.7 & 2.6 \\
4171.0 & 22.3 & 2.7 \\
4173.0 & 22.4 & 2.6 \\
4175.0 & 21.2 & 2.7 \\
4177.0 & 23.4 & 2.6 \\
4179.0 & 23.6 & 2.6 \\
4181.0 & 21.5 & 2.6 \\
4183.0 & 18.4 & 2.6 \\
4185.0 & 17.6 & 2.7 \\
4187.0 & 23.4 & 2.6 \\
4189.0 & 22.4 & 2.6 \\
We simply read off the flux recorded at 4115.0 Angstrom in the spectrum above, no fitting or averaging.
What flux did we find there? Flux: 25.8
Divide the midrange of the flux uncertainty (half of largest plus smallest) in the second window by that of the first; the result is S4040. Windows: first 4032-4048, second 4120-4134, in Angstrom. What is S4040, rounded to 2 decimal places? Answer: 0.95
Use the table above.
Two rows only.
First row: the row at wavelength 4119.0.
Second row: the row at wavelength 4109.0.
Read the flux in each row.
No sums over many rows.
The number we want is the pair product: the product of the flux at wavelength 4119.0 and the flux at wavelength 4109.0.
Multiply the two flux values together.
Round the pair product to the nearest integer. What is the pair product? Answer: 518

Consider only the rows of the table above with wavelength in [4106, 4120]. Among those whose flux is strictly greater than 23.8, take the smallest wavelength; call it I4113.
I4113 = 4115.0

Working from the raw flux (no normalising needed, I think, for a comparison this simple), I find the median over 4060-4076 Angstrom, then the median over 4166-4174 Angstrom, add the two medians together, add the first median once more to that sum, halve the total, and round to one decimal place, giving 38.1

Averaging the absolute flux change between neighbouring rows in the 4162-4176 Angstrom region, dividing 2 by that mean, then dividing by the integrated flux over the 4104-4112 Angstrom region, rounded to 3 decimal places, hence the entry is 0.010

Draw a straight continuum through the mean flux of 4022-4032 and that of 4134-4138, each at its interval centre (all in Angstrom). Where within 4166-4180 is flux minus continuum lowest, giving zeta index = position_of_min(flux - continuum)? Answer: 4175.0 Angstrom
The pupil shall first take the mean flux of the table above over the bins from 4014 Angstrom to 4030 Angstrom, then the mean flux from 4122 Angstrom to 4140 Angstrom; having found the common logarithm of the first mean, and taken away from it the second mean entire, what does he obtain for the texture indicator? -24.1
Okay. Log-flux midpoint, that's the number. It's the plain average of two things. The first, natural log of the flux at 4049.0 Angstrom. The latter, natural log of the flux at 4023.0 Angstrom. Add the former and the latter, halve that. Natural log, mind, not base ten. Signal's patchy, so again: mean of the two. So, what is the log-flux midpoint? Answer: 3.30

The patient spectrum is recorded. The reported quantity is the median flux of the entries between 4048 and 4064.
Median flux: 24.9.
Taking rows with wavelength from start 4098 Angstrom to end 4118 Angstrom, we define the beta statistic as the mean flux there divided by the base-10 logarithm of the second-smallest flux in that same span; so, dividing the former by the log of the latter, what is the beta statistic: 17.4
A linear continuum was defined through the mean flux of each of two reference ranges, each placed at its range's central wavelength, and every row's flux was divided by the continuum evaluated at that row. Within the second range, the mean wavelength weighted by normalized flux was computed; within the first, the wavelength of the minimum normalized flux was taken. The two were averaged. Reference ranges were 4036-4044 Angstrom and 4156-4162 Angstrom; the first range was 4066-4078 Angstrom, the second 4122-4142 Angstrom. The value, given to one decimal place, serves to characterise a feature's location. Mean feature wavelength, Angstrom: 4099.6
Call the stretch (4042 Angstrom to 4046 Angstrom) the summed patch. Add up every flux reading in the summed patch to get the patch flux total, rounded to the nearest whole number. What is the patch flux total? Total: 53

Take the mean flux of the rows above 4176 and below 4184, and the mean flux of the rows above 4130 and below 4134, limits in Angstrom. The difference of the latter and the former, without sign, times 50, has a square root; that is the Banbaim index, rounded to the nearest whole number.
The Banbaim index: 10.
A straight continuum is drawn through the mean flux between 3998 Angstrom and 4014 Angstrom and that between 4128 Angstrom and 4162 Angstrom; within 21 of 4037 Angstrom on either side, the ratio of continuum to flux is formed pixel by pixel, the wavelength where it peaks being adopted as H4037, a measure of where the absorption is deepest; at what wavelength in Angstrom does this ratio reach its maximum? 4047.0 Angstrom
